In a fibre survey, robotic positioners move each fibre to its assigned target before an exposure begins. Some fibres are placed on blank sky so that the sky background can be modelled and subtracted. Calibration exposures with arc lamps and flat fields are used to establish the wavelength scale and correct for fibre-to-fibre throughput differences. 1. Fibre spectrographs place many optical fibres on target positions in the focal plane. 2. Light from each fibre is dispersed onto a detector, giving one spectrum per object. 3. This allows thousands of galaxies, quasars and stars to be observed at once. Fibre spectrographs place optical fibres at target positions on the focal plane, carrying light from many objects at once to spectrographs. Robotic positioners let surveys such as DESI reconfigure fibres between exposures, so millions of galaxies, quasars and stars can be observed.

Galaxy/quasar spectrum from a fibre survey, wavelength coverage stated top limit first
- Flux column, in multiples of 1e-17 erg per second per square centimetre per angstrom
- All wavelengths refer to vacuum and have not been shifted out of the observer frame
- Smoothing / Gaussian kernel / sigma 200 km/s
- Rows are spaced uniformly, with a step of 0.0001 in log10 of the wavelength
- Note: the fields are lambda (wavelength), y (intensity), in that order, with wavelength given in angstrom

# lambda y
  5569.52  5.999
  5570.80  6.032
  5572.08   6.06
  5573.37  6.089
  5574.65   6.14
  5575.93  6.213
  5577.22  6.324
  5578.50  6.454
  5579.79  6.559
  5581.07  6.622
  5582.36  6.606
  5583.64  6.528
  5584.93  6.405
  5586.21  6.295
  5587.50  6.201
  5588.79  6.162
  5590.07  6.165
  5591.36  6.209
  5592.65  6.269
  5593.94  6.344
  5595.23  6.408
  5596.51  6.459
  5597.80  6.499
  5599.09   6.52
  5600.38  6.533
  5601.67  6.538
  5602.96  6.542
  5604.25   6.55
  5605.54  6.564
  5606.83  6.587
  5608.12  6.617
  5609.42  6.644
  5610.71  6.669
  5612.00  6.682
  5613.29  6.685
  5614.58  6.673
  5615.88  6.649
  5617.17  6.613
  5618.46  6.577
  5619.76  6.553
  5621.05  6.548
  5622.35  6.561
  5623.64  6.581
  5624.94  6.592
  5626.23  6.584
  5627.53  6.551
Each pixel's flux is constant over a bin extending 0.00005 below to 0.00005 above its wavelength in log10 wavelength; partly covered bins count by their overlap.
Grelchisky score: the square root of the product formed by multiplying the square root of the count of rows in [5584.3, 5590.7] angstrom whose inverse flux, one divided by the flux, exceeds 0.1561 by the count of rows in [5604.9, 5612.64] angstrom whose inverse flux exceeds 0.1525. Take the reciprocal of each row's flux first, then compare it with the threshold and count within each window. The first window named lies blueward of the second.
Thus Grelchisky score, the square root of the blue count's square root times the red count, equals 0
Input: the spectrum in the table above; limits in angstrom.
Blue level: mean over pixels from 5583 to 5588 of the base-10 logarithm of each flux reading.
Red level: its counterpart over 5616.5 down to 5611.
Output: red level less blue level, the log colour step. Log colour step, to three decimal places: 0.021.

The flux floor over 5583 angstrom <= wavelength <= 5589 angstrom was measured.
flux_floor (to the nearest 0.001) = 6.162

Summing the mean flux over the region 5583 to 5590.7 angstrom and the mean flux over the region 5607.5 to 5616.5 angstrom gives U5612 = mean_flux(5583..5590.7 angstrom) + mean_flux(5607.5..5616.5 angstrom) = 13.0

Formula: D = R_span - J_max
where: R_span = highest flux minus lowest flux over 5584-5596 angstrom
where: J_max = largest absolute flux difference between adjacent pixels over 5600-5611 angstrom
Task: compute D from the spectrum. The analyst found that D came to 0.22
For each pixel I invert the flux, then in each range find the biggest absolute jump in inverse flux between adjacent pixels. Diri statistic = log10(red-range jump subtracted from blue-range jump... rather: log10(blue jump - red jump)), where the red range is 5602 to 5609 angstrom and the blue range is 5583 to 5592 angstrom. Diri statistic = -2.65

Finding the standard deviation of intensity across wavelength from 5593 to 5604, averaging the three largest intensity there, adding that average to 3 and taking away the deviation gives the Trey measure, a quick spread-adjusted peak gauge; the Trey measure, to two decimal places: 9.47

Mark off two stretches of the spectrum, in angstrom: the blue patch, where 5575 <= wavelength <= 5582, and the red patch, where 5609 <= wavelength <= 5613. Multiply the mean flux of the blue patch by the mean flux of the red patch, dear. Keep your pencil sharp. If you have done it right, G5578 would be 42.9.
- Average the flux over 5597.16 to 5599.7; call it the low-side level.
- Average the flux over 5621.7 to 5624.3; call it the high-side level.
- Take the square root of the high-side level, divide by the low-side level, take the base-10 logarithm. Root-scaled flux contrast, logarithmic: -0.405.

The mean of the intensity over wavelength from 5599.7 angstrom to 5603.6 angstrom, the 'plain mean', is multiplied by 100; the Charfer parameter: 654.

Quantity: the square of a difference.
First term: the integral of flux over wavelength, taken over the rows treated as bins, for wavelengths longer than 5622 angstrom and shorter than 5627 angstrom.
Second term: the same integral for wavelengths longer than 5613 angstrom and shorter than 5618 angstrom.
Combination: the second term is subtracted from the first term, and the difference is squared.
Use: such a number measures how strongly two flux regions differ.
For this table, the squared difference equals 0.1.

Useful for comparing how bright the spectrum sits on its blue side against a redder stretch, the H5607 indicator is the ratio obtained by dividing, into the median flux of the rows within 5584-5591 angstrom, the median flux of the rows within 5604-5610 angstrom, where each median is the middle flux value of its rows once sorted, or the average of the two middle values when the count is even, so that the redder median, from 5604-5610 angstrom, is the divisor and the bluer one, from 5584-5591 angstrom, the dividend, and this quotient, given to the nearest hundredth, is 0.94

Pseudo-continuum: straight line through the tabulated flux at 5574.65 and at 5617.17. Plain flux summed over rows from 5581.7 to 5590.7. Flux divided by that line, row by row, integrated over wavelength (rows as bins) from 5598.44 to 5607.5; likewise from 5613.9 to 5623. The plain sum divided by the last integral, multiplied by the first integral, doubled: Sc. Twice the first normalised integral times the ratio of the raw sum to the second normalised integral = 90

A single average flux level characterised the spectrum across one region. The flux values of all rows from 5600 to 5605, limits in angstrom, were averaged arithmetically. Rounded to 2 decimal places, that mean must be 6.54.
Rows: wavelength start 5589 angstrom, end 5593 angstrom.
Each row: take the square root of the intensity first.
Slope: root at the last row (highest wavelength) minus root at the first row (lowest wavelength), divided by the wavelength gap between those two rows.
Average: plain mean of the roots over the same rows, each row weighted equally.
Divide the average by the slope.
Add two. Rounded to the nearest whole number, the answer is 310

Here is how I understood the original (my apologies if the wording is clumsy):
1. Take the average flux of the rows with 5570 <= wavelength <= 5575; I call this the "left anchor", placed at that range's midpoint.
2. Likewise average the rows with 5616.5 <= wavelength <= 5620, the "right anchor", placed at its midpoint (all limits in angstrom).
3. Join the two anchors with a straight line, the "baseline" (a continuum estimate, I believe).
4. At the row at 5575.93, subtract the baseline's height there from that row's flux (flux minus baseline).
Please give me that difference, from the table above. 0.098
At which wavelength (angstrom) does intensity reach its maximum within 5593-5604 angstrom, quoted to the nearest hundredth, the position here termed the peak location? 5602.96 angstrom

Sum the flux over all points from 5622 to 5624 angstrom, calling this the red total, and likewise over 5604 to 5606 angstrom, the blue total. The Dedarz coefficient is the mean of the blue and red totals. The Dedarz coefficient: 13.1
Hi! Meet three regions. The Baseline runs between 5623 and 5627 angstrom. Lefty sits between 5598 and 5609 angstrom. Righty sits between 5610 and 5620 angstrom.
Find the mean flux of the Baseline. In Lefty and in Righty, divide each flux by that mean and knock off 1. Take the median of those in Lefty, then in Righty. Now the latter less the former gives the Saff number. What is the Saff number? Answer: 0.0172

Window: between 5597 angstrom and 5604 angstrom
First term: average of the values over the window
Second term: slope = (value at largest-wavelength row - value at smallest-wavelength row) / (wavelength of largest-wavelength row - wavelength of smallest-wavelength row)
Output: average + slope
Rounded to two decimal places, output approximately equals 6.53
